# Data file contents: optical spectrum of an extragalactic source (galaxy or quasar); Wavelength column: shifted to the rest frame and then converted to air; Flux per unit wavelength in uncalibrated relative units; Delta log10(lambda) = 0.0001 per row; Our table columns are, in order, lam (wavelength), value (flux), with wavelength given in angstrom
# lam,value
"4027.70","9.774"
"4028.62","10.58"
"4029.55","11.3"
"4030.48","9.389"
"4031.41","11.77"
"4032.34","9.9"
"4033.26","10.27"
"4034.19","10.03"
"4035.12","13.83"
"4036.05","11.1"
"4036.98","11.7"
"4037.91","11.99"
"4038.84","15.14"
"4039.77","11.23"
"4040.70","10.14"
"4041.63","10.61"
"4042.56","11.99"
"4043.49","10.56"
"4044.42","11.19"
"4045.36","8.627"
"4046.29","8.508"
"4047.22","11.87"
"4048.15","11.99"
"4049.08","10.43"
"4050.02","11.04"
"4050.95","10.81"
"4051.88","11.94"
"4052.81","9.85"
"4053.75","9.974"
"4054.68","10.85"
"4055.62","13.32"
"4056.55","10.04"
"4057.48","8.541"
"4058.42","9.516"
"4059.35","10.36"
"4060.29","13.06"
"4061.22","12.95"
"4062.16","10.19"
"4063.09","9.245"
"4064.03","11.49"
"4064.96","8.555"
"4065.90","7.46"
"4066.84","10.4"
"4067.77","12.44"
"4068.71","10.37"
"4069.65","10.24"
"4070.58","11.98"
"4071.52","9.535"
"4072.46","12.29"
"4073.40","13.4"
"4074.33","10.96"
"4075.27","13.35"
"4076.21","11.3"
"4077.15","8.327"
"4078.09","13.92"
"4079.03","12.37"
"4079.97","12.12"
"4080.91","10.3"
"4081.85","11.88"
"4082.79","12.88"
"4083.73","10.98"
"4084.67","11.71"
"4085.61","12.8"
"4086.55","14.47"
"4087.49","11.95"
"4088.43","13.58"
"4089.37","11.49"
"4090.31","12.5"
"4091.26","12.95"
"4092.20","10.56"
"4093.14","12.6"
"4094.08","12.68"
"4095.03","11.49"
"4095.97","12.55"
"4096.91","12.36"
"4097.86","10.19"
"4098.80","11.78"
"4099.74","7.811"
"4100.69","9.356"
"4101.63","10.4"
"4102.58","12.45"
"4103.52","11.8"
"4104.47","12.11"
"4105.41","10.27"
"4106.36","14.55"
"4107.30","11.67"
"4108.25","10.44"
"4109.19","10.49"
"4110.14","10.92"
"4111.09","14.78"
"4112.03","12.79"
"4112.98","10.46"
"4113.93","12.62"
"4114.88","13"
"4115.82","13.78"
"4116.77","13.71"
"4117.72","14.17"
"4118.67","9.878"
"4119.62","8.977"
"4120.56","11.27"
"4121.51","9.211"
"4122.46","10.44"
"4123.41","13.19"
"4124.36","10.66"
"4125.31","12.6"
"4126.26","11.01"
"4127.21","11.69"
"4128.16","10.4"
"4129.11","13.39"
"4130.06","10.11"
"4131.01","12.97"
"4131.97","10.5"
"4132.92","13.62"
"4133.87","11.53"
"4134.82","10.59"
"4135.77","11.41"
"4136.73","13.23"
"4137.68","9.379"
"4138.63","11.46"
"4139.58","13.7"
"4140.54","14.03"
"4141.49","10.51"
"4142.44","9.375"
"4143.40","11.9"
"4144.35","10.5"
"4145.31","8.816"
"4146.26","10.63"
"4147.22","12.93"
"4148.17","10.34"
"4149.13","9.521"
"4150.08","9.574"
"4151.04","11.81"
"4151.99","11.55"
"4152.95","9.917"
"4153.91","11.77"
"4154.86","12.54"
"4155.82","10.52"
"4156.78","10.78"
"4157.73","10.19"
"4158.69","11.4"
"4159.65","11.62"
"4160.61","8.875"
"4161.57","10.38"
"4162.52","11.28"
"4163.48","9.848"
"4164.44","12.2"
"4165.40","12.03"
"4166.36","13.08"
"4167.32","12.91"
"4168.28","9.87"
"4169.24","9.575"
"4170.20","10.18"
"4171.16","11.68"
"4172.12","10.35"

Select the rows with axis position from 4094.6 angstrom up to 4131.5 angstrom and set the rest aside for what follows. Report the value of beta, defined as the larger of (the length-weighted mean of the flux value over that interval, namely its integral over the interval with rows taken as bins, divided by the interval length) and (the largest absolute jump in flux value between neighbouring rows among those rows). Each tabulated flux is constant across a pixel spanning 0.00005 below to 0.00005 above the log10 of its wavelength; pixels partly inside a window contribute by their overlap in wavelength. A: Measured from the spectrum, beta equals 11.6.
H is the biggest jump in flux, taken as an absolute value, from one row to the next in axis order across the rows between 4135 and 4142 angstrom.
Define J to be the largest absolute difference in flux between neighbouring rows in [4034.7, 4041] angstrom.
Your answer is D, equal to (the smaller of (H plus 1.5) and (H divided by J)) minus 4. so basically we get -3.02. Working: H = 3.9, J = 3.9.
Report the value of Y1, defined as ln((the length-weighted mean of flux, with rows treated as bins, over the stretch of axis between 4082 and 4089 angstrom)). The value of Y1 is 2.53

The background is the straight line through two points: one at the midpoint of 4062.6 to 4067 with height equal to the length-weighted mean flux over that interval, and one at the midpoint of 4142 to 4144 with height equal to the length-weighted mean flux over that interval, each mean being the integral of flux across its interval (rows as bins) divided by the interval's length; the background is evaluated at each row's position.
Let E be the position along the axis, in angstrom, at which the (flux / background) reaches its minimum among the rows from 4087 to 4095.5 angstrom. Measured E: 4092.20 angstrom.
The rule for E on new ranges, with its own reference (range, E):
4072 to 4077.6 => 4077.15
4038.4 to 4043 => 4040.70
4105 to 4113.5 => 4105.41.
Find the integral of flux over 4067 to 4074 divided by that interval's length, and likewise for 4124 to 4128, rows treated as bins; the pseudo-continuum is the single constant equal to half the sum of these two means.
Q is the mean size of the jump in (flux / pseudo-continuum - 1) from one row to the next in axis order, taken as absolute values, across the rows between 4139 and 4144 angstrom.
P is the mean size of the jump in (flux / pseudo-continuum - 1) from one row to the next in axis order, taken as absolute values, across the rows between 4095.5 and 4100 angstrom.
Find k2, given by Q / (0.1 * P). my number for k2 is 9.5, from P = 0.173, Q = 0.164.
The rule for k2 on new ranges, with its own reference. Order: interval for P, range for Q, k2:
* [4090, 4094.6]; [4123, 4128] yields 13.6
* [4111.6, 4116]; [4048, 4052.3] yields 6.2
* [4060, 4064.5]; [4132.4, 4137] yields 9.4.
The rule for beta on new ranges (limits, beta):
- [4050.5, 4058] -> 10.7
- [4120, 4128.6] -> 11.2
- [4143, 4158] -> 10.8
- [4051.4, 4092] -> 11.3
